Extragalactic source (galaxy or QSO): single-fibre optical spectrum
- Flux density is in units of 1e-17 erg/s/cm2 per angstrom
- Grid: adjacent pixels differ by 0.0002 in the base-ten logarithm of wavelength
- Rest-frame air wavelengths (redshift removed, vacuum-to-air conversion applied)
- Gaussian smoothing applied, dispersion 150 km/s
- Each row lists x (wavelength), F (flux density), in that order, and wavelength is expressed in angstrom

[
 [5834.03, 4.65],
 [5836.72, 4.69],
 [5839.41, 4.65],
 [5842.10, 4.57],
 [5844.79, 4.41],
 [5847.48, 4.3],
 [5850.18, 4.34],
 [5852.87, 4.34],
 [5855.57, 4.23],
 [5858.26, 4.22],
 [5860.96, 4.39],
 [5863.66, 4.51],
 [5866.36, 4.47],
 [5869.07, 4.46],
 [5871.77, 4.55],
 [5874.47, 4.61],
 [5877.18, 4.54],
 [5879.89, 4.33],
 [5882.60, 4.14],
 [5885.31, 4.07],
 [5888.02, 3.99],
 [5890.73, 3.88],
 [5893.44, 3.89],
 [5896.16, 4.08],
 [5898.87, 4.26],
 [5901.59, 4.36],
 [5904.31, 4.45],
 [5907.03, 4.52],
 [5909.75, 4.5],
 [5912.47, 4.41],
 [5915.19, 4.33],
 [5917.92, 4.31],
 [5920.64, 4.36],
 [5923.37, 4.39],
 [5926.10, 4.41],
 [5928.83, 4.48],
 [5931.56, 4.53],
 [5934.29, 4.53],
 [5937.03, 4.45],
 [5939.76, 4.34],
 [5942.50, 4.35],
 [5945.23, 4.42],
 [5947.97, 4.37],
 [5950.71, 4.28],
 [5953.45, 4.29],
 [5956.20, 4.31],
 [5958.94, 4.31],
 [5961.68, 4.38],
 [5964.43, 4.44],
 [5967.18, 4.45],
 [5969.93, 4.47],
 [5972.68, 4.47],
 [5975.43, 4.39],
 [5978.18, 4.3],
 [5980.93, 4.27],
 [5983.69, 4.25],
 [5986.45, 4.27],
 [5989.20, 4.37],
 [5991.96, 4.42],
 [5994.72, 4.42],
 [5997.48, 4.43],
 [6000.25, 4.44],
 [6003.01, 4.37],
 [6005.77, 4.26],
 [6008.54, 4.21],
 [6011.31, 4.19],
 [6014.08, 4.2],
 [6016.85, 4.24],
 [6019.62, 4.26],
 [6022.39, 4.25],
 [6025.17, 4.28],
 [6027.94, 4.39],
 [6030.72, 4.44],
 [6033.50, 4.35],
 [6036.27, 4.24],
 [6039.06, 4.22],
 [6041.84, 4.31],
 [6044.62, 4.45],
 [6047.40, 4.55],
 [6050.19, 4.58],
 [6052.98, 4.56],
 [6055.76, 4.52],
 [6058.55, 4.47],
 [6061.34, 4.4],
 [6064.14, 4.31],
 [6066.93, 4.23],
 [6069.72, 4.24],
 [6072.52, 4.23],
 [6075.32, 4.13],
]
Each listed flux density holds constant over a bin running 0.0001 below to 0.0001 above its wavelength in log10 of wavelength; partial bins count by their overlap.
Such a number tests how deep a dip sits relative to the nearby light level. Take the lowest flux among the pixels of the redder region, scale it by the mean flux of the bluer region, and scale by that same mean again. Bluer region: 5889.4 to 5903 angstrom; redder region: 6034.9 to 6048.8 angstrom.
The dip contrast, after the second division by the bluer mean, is 0.252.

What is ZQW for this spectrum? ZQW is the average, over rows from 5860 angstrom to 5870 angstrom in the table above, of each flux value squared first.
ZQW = 19.9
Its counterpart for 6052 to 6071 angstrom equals 19.3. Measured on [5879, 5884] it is 17.9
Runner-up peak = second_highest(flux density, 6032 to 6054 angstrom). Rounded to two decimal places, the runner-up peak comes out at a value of 4.56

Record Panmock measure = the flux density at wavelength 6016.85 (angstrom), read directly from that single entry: 4.24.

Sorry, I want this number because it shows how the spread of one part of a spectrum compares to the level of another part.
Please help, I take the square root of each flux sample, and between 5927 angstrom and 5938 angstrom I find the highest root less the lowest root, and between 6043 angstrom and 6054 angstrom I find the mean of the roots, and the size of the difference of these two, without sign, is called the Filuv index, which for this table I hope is 2.11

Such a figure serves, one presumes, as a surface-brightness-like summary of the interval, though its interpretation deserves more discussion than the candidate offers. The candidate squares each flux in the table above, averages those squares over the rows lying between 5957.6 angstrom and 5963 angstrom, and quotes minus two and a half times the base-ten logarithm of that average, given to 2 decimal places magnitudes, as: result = -3.19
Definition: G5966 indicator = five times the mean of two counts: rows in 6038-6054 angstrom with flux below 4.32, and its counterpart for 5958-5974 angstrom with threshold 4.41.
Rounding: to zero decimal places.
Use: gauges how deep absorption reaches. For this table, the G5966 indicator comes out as 10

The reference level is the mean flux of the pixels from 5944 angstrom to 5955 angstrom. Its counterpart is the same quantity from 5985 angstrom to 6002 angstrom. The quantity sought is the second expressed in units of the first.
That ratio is 1.01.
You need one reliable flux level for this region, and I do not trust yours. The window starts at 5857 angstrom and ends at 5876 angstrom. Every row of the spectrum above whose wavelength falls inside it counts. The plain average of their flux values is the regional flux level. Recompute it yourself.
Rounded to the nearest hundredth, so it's 4.46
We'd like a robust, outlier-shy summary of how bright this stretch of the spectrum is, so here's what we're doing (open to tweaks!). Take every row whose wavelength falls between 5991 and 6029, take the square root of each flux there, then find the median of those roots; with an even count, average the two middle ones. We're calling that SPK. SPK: 2.07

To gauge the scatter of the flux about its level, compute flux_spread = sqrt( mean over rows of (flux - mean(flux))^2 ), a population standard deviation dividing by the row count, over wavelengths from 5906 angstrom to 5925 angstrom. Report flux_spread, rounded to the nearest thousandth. 0.075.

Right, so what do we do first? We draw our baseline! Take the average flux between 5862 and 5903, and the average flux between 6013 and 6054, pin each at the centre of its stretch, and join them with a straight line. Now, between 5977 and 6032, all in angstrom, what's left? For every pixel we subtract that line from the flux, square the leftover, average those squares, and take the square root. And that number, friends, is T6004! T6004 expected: 0.090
